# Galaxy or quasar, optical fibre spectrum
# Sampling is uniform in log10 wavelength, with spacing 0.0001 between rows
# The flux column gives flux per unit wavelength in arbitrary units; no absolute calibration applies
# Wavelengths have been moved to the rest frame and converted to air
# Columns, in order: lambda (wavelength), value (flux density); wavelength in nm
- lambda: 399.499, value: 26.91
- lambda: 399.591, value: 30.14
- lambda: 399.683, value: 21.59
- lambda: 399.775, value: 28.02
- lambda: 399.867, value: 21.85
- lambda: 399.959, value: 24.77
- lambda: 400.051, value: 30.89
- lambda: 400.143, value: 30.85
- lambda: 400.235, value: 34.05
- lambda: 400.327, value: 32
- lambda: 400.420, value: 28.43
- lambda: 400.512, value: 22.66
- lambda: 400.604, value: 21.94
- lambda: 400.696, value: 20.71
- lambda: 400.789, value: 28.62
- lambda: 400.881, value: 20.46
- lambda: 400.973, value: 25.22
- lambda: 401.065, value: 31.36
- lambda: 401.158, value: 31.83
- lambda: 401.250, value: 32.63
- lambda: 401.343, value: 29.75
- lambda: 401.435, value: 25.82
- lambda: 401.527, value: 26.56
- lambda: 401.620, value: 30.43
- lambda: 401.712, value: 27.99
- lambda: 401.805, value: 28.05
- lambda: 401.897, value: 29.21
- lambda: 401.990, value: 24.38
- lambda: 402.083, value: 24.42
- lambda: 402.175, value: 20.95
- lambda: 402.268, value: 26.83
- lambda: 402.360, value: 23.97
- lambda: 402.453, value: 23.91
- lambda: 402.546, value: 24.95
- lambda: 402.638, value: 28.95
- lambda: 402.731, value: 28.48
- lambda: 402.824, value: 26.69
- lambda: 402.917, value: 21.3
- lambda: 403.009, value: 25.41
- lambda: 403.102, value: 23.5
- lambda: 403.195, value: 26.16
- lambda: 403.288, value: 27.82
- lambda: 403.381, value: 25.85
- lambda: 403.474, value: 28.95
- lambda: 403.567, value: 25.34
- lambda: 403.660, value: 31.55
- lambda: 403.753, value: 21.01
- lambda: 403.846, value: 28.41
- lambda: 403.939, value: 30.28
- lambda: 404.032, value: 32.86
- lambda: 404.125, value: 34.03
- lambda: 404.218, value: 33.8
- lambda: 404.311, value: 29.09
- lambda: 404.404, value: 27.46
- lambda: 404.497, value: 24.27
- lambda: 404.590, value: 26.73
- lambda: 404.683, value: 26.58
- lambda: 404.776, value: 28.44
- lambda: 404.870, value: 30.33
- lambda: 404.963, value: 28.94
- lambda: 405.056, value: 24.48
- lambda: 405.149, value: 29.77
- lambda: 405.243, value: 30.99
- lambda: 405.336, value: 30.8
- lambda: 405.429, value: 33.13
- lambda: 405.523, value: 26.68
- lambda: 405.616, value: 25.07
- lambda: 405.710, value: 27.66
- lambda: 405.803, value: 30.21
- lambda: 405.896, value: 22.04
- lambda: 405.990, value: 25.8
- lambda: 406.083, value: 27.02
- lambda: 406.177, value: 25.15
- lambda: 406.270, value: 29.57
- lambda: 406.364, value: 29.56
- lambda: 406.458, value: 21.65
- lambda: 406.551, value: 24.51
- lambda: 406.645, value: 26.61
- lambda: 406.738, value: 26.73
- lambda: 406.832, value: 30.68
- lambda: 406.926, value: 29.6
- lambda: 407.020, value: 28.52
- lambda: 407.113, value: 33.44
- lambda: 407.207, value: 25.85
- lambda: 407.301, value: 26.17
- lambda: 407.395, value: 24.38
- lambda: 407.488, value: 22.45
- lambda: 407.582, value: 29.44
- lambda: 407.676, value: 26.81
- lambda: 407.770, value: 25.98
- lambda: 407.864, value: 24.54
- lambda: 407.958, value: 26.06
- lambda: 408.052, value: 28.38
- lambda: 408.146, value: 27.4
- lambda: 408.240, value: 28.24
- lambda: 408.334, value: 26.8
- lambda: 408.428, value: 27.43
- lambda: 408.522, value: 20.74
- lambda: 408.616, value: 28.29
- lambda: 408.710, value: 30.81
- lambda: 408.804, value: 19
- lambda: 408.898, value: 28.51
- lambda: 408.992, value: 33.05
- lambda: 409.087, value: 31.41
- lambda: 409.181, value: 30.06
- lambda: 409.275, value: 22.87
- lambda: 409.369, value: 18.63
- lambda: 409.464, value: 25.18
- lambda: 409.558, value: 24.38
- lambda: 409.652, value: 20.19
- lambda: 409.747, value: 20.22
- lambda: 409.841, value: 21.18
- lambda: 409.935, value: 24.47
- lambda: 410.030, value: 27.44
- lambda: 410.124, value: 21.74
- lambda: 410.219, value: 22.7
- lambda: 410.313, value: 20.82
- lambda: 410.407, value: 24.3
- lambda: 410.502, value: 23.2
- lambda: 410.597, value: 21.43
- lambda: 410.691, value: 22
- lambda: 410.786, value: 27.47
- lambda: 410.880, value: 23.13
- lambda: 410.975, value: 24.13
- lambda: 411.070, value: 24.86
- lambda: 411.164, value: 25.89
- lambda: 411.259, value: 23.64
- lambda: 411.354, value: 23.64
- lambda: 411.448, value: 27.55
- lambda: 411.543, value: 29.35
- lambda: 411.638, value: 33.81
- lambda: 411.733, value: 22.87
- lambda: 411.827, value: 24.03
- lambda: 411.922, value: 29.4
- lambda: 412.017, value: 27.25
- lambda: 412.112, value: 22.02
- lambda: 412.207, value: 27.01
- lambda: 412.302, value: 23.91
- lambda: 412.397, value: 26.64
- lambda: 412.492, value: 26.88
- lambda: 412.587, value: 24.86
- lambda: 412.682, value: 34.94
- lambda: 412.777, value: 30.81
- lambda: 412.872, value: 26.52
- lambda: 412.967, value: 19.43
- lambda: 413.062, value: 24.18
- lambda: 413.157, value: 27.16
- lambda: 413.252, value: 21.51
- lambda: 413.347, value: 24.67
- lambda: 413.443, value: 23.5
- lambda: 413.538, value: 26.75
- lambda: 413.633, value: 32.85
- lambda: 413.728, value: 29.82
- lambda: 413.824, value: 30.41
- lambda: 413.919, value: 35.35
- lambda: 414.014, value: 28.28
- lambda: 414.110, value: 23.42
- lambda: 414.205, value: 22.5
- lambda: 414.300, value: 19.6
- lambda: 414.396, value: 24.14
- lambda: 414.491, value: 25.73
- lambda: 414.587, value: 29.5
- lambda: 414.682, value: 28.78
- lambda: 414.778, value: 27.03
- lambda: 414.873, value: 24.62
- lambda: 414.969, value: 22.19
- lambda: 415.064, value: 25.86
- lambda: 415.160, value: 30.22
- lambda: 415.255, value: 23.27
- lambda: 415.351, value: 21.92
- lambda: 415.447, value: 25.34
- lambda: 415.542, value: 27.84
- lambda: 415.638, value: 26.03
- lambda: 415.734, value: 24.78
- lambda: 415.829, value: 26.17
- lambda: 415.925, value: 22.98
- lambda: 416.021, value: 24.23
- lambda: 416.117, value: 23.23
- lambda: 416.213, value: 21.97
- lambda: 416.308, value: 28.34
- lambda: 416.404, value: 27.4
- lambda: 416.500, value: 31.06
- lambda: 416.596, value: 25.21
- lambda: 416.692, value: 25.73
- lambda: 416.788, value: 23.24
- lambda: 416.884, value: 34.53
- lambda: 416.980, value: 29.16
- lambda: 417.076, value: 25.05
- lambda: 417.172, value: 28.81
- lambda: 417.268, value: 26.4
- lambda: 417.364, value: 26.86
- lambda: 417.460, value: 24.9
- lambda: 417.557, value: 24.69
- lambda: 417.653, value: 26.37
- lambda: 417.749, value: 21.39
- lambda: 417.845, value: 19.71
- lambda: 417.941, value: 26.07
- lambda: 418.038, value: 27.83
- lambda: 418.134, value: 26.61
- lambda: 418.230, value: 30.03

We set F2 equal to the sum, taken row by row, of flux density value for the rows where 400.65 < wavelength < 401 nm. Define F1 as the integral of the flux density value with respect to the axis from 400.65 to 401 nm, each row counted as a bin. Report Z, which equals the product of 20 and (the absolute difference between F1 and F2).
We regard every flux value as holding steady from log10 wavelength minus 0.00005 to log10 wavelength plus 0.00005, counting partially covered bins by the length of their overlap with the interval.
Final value 1734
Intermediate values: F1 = 8.3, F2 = 95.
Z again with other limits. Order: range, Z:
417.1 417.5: 1926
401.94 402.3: 1759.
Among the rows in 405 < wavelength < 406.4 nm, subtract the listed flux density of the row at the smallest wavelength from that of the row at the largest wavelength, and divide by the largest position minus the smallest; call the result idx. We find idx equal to 3.9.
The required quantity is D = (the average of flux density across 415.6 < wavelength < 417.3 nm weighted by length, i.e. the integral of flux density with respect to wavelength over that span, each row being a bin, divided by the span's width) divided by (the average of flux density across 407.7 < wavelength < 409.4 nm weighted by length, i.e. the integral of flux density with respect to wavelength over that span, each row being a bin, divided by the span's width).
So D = 0.99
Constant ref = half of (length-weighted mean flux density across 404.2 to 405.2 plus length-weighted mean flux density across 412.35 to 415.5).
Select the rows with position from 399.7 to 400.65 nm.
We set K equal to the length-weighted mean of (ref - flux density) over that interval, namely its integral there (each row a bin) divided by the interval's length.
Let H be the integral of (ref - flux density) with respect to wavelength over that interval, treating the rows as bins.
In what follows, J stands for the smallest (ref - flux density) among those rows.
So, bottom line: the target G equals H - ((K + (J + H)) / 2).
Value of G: 3.4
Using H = -0.2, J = -6.9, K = -0.19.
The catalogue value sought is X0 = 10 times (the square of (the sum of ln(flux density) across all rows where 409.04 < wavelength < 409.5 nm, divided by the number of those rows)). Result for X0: 104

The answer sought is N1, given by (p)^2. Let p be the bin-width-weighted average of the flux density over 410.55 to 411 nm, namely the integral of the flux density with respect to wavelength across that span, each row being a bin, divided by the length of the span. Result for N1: 558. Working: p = 23.6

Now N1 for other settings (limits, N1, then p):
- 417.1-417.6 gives 689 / 26.3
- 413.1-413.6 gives 622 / 24.9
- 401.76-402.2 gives 657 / 25.6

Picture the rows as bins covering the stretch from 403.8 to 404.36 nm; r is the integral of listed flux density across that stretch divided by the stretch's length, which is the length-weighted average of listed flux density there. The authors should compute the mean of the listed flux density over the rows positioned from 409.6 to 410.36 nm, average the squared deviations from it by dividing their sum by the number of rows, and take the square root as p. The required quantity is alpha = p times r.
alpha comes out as 74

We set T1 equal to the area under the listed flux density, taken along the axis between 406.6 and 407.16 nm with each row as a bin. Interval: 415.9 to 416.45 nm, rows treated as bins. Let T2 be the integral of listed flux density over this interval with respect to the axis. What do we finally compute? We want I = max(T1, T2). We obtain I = 16.4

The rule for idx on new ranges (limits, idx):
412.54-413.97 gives 7.9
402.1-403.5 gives 6.2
